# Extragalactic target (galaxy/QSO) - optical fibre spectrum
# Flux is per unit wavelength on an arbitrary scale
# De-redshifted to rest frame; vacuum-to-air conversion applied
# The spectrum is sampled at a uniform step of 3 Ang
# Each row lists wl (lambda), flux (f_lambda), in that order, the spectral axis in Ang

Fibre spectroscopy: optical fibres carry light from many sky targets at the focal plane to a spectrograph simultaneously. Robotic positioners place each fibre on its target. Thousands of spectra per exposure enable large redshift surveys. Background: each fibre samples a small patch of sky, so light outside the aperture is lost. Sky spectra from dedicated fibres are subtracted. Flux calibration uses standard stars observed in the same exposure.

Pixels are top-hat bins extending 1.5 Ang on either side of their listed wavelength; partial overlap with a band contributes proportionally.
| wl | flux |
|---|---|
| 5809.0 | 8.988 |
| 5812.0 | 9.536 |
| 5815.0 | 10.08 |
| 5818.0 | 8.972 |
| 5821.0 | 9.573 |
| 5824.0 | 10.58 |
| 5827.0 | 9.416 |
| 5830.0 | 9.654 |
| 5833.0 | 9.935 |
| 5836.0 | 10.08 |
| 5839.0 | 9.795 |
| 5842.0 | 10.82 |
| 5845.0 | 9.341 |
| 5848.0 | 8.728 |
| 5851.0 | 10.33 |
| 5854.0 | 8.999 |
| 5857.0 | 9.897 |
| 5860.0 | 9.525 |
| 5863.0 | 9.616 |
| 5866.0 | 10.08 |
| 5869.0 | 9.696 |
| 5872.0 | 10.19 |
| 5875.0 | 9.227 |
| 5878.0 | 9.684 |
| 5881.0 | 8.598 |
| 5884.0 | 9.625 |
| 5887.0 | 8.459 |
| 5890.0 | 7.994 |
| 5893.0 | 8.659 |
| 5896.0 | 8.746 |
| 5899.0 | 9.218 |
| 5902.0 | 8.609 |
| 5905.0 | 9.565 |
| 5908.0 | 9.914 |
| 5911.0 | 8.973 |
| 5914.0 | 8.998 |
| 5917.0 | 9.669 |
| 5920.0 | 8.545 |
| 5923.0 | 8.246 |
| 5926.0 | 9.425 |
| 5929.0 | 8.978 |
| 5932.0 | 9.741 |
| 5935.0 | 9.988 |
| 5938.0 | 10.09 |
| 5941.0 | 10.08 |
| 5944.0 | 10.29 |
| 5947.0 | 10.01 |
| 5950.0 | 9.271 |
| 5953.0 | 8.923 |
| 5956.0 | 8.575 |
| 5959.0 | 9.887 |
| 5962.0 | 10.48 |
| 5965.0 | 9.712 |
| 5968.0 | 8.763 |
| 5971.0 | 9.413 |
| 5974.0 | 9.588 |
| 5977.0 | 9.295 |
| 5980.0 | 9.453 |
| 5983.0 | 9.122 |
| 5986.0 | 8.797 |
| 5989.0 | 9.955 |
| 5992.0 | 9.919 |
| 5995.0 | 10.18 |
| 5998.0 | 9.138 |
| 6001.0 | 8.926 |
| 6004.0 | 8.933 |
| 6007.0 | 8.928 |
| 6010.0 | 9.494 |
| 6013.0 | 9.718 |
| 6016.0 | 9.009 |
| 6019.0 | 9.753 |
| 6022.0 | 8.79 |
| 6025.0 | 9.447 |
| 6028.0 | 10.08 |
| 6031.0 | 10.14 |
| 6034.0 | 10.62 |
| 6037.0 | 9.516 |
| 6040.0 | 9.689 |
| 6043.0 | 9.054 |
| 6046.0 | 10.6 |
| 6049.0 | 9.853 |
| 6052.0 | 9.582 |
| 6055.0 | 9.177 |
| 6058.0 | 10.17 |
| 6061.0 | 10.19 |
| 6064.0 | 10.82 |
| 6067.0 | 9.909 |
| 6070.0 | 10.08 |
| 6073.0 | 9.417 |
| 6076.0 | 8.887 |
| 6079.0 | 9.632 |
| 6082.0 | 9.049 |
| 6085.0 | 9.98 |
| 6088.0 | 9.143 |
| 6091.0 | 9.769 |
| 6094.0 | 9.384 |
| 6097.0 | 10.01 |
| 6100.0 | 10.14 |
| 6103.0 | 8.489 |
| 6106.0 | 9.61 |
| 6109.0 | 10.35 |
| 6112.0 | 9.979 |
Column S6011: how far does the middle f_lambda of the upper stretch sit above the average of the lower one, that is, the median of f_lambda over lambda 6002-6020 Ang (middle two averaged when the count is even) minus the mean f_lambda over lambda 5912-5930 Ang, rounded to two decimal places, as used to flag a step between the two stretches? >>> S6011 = 0.27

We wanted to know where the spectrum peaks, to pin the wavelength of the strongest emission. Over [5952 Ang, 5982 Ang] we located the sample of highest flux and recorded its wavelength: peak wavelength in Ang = 5962.0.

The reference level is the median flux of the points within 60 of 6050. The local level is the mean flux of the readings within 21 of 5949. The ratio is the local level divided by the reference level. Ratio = 0.997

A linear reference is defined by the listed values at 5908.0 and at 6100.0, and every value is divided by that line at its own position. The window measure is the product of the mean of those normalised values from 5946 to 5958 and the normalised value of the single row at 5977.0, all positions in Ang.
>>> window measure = 0.86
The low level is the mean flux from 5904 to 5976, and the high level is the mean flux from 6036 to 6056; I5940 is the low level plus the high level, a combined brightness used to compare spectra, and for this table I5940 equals 19.1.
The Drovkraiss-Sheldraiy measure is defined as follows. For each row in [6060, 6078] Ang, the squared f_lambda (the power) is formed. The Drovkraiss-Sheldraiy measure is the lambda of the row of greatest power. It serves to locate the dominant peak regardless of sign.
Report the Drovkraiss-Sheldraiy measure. 6064.0 Ang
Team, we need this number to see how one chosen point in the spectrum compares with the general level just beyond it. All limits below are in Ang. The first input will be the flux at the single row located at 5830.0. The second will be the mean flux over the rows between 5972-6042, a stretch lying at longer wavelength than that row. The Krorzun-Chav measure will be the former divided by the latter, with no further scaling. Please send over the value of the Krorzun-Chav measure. 1.02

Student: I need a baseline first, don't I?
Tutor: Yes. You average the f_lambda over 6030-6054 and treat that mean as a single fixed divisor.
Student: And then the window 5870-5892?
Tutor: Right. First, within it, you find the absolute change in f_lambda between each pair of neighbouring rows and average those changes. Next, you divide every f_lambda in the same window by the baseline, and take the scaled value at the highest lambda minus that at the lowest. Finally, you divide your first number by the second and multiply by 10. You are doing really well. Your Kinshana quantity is -39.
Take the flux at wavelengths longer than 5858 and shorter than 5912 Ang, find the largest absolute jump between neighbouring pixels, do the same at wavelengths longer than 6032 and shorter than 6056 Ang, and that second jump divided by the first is 1.3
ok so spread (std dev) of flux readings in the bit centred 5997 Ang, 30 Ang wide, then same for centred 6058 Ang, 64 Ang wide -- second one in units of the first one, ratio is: 1.1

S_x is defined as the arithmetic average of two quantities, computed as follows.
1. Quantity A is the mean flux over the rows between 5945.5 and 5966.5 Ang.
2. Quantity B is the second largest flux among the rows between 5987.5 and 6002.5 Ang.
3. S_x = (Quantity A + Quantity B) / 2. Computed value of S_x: 9.8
